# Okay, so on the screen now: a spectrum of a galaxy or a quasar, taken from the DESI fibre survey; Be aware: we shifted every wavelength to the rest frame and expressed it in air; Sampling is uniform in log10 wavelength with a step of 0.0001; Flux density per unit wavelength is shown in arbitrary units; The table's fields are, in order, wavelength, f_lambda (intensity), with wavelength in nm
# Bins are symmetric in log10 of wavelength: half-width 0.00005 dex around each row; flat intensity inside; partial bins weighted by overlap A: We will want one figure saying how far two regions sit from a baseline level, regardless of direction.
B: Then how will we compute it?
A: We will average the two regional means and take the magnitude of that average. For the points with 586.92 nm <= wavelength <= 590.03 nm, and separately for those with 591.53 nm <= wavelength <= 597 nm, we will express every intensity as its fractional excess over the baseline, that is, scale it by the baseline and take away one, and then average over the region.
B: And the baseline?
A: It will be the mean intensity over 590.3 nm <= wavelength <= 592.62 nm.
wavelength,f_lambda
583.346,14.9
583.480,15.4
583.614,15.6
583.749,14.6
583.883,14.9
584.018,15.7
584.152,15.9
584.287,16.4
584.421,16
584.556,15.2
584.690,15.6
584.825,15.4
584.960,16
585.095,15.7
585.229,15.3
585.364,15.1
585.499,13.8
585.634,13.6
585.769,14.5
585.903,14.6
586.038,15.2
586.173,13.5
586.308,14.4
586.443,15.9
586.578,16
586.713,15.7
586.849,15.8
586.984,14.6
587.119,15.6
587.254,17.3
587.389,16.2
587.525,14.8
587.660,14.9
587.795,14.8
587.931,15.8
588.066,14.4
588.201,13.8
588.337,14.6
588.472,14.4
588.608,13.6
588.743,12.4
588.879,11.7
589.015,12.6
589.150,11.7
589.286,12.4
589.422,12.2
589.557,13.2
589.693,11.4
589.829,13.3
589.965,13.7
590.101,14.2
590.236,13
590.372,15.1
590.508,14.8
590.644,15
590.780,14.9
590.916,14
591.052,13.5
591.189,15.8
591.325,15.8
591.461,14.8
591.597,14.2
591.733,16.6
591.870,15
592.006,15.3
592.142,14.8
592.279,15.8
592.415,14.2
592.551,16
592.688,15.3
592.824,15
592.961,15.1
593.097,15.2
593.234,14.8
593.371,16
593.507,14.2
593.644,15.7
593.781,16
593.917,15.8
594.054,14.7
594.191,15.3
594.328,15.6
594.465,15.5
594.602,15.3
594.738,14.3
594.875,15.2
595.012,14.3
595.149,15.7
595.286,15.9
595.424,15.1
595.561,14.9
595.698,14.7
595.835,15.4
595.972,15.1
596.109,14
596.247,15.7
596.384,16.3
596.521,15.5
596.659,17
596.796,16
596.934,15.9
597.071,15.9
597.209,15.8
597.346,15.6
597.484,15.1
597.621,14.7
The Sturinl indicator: 0.029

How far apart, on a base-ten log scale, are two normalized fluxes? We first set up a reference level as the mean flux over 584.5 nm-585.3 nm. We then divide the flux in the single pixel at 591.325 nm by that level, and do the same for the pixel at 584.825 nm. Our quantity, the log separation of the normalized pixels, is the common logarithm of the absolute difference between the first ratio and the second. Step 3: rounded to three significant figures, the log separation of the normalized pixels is -1.59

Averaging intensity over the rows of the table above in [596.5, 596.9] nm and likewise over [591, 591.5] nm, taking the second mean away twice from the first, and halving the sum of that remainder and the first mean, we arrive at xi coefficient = 1.2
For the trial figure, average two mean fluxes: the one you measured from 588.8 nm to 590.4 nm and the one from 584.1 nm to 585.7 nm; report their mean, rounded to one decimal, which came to 14.1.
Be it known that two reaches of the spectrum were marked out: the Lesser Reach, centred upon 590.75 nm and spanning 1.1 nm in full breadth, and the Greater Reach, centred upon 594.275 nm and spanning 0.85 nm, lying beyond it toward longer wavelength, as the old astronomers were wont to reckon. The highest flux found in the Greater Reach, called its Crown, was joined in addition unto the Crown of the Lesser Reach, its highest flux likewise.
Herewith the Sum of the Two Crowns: 31.6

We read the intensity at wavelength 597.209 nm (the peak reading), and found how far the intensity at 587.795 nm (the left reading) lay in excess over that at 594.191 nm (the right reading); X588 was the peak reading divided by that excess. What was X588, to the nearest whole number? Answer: -32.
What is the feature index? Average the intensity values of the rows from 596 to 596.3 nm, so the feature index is 14.8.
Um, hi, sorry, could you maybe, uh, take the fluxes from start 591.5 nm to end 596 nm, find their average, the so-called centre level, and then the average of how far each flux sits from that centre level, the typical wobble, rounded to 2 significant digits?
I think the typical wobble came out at 0.47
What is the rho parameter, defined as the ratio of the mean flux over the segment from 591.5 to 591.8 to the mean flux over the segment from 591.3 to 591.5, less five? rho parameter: -3.99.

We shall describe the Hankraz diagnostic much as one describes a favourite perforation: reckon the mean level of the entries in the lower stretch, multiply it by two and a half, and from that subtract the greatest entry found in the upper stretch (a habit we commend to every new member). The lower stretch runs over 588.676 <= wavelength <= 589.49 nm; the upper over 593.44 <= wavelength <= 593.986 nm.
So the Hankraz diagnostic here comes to 14.4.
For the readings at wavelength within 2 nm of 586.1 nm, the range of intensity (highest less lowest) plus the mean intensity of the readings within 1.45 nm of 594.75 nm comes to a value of 19.0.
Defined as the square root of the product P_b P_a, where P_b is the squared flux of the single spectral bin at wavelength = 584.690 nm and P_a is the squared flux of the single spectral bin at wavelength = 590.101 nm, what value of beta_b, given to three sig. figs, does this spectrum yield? 222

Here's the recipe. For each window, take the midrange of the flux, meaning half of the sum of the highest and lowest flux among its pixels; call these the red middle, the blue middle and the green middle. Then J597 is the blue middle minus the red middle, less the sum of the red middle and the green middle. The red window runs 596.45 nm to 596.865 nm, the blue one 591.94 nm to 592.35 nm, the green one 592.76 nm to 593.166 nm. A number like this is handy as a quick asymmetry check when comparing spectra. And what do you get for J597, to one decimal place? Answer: -32.3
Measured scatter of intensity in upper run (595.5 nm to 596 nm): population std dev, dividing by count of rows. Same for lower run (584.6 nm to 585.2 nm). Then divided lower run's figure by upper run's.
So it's 0.84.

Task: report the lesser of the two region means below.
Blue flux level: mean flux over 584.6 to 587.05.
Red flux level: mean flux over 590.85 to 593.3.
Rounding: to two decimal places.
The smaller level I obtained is 15.04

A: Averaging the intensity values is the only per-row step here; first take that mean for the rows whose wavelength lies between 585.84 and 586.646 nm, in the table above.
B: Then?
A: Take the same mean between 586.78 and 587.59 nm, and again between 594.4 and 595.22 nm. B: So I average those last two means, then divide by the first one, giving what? 1.03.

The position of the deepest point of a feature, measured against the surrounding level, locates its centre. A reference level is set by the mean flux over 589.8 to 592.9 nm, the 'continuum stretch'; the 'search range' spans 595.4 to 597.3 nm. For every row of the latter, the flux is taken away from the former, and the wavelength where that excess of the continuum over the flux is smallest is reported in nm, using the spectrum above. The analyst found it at 596.659 nm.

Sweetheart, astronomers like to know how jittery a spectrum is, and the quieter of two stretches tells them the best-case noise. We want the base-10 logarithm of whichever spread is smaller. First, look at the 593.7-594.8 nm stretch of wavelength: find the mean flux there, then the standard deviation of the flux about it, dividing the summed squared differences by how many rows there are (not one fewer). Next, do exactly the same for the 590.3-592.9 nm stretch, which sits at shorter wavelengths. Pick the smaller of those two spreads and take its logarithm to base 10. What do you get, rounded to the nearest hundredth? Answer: -0.28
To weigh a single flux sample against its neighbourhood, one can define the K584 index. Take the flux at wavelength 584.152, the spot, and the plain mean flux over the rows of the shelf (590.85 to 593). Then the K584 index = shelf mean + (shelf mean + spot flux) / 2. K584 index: 30.6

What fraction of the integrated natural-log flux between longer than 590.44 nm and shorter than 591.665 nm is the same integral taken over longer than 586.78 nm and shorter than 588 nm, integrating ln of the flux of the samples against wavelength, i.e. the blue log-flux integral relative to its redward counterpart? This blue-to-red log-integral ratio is 1.01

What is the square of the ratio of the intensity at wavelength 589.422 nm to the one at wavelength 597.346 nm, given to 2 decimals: 0.61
